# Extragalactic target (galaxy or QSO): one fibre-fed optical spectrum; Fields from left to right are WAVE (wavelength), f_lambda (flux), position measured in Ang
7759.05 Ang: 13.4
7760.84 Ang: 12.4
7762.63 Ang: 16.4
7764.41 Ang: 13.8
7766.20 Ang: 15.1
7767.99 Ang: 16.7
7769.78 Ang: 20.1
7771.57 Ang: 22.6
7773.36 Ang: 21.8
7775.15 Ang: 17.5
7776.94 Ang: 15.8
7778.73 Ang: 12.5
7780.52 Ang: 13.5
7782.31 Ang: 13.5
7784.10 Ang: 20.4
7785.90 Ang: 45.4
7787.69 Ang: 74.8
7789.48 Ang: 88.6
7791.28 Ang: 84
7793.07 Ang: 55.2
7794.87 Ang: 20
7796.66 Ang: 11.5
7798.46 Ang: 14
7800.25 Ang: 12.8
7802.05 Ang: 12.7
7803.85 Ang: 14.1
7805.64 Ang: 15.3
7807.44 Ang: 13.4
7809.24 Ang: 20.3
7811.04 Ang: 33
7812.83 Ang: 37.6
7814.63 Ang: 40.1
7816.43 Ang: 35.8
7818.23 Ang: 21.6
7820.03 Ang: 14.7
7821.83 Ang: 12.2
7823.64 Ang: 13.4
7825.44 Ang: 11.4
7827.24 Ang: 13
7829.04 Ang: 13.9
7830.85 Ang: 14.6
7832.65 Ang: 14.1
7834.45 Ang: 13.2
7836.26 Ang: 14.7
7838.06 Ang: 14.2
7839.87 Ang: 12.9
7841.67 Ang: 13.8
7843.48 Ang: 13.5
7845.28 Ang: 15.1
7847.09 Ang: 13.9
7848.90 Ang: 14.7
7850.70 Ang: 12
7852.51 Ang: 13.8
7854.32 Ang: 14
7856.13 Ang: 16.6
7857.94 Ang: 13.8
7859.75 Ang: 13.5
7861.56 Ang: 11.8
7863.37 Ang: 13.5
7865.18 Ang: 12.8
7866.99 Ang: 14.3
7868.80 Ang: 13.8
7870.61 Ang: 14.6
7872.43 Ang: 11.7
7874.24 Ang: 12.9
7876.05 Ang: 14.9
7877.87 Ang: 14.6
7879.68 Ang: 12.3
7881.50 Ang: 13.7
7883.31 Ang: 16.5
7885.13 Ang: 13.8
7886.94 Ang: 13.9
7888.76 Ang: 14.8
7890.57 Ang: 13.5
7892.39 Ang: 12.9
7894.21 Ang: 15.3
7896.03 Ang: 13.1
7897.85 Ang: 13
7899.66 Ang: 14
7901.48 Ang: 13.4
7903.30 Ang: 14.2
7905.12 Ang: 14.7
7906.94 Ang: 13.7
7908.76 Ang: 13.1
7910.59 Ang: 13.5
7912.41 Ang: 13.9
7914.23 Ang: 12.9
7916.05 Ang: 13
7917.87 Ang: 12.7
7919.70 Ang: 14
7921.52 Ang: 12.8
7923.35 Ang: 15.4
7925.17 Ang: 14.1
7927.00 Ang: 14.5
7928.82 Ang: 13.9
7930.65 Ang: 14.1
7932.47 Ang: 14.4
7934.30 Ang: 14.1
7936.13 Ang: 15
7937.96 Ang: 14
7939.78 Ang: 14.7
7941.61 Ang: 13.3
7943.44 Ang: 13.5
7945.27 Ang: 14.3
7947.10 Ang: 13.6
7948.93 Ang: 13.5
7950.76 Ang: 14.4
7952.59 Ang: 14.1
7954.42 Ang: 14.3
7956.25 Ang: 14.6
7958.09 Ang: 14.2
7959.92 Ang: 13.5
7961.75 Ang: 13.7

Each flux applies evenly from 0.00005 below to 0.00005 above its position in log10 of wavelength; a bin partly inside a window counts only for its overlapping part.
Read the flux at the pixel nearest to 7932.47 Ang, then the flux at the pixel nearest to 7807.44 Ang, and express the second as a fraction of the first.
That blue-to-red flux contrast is 0.93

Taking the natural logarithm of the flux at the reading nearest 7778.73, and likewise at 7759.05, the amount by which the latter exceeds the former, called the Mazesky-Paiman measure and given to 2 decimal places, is 0.07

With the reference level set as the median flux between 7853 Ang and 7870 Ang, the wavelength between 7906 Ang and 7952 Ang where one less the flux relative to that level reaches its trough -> 7923.35 Ang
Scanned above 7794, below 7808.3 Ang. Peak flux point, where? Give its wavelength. 7794.87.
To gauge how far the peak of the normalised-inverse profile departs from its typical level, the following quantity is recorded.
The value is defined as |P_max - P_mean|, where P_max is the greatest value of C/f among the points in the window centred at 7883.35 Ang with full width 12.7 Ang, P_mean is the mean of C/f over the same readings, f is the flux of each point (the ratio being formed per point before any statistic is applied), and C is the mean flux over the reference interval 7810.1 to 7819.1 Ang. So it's 0.35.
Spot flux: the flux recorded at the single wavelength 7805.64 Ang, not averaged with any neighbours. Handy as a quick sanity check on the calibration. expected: 15.3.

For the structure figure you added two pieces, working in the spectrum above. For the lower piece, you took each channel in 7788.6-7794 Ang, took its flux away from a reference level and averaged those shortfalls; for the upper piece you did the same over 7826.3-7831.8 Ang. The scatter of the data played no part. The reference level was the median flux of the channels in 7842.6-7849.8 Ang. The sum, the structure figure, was -61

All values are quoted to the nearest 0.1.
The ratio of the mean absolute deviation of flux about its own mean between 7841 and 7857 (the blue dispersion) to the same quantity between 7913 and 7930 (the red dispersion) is 1.2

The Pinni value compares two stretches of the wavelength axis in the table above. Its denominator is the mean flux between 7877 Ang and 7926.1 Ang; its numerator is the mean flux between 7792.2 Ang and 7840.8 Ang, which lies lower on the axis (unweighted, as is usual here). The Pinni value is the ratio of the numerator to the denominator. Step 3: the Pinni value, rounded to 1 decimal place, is 1.4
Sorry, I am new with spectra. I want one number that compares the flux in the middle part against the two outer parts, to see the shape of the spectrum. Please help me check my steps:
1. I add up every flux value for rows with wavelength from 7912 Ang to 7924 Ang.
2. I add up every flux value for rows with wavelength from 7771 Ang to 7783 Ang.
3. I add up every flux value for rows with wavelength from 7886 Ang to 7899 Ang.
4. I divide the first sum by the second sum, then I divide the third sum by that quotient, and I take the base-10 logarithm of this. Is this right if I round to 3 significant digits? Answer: 2.08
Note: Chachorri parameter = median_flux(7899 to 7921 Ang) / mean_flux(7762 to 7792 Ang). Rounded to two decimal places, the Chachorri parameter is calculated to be 0.45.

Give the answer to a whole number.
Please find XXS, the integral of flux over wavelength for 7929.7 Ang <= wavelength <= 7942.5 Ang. 182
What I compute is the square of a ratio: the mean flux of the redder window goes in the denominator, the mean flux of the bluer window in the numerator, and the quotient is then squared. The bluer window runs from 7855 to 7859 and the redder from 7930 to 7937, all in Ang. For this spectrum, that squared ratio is 1.1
